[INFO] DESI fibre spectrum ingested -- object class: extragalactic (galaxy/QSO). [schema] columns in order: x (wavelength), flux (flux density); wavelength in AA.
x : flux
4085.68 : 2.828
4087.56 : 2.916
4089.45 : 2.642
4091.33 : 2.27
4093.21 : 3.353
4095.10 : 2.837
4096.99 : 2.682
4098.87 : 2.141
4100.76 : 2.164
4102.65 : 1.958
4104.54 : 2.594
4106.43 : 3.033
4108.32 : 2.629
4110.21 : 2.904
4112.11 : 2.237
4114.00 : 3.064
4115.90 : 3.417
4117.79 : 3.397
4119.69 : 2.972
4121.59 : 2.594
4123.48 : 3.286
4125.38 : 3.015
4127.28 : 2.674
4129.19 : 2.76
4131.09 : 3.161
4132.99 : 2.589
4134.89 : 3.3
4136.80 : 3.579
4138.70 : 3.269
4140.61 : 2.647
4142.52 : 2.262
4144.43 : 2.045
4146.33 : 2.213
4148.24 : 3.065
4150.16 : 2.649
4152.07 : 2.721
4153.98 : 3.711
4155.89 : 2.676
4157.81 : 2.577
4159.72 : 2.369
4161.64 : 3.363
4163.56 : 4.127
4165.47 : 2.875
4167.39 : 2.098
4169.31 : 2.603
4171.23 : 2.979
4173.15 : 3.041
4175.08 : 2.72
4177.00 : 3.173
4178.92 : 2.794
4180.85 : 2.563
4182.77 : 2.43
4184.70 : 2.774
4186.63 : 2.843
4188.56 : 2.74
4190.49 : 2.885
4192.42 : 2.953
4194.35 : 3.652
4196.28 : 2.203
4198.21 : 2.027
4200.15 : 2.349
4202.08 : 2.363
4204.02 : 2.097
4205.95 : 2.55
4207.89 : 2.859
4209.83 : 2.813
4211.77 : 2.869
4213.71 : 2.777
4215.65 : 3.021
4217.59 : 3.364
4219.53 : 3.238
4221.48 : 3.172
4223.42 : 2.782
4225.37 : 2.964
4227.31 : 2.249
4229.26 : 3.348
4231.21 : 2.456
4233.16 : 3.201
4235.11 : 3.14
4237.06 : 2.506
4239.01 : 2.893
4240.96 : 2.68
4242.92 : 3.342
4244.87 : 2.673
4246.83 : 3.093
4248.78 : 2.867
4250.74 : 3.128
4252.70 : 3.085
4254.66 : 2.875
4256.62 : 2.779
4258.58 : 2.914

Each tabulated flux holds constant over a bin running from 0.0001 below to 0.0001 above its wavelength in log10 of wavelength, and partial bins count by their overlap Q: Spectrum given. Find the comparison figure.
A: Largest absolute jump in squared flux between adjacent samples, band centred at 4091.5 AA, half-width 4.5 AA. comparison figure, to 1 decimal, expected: 6.1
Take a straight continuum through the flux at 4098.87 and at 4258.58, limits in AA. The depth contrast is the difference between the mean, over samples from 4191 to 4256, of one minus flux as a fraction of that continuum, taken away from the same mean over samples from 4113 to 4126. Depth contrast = -0.35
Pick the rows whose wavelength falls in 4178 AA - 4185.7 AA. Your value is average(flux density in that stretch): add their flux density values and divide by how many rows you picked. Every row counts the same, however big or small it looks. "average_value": 2.64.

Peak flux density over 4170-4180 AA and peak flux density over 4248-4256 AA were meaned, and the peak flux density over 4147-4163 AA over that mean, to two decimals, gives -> 1.18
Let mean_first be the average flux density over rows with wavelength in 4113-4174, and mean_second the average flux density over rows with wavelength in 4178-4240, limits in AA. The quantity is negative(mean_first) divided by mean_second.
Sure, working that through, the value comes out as -1.05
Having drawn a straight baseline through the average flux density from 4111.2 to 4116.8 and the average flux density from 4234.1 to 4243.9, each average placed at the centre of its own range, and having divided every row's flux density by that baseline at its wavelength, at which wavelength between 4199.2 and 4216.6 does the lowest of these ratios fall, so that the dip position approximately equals 4204.02 AA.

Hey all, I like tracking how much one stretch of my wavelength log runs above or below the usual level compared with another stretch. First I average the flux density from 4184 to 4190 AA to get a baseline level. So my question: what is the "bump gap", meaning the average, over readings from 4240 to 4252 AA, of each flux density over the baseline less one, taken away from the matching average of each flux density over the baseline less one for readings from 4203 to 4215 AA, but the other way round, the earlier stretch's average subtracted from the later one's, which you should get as 0.11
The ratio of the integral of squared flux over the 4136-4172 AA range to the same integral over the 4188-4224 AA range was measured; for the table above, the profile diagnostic 1.05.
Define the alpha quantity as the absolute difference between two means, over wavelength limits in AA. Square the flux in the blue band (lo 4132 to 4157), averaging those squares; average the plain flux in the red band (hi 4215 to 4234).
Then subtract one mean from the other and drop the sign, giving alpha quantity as 5.3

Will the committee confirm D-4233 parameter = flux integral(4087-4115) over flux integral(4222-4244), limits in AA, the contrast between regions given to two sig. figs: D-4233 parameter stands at 1.2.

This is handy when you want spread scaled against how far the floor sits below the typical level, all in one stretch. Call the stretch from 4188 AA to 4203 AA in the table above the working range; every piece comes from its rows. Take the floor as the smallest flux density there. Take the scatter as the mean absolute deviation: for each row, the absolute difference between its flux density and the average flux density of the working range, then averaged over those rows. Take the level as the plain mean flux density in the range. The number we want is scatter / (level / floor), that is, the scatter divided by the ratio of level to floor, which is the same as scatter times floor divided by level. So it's 0.31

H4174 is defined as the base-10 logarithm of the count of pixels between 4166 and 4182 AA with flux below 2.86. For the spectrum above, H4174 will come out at 0.70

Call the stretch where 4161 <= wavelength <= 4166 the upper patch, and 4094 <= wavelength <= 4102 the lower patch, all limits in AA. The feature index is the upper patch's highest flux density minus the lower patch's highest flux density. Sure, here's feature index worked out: 1.3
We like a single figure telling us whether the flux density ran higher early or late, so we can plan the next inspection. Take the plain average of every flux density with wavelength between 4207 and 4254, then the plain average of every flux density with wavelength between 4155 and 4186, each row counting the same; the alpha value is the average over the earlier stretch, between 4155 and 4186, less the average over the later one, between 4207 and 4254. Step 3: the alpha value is -0.12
